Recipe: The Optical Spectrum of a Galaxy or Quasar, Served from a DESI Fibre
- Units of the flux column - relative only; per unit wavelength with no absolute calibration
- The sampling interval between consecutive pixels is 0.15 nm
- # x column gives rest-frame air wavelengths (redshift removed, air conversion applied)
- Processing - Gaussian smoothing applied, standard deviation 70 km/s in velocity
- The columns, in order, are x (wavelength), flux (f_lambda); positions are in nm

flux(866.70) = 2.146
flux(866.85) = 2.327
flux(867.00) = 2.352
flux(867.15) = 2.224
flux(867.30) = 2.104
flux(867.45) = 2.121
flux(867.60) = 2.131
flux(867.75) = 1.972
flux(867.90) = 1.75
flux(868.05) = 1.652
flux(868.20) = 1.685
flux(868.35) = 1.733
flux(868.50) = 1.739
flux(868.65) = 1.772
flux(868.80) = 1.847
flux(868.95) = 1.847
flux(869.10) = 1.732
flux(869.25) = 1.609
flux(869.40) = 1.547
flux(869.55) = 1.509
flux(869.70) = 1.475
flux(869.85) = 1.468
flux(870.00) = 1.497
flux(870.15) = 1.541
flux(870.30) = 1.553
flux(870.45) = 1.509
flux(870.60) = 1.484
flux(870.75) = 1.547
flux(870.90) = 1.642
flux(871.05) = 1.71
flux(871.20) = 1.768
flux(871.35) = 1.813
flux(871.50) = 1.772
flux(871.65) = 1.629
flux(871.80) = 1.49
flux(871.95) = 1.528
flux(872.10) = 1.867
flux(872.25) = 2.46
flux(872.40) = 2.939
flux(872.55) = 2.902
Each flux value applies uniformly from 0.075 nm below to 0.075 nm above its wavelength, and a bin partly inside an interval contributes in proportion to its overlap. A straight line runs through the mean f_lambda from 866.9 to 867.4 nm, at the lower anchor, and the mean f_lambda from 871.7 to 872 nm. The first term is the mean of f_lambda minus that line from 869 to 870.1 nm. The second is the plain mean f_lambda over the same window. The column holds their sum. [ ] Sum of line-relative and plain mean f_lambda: 1.2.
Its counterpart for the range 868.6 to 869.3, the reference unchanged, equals 1.6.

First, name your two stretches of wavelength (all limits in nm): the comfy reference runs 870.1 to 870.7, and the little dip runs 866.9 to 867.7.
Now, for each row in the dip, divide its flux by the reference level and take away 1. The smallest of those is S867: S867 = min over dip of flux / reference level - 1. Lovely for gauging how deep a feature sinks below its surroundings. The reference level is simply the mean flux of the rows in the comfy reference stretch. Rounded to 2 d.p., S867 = 0.38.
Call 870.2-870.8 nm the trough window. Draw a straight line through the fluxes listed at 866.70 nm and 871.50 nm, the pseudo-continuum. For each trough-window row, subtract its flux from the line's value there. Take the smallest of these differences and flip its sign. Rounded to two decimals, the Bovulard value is -0.28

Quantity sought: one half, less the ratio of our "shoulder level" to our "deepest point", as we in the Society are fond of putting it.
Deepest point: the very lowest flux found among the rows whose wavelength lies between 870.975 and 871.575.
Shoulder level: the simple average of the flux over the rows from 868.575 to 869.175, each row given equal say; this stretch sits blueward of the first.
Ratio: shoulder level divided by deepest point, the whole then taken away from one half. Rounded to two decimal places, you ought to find -0.55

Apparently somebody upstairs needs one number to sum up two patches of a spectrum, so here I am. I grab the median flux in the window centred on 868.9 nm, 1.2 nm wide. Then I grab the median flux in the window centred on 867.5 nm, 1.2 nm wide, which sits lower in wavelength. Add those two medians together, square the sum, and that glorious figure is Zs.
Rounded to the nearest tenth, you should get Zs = 14.8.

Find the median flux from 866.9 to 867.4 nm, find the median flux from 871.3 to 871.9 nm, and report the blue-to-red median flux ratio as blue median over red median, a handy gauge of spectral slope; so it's 1.31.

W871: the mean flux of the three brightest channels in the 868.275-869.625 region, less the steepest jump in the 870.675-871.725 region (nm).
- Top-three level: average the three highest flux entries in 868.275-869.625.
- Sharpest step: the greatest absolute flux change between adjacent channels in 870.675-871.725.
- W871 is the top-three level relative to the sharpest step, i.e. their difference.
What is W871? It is 1.7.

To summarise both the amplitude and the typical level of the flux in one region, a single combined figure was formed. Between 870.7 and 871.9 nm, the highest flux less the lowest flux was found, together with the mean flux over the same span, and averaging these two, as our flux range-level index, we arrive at 1.00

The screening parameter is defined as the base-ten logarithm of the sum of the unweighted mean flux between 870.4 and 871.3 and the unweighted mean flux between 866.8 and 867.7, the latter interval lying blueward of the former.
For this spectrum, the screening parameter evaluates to 0.582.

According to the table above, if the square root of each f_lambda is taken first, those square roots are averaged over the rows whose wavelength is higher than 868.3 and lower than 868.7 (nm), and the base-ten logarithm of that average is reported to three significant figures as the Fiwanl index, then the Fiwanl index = 0.121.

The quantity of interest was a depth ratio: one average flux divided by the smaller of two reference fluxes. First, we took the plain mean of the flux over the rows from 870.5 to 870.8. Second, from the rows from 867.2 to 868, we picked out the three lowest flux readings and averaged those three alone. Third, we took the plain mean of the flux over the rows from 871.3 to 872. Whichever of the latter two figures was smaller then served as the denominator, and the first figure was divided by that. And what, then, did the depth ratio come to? 0.920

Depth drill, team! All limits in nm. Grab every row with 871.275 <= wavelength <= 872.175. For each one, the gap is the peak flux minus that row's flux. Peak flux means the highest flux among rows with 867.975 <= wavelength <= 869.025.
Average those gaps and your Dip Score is 0.16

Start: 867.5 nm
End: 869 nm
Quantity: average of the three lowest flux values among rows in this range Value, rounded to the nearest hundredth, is 1.69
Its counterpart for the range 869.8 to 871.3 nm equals 1.48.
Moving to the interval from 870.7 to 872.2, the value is 1.52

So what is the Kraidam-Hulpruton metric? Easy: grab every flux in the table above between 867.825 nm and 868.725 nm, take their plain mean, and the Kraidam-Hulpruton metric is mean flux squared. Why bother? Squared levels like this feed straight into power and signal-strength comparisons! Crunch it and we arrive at 2.96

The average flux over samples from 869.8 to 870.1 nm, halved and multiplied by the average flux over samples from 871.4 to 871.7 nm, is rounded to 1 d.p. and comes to 1.3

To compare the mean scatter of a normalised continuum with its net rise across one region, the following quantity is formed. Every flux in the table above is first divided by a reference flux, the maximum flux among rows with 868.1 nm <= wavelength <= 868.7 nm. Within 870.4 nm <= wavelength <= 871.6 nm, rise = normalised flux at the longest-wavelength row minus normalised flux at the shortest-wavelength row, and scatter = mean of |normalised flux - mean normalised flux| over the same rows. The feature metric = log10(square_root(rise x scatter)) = -1.02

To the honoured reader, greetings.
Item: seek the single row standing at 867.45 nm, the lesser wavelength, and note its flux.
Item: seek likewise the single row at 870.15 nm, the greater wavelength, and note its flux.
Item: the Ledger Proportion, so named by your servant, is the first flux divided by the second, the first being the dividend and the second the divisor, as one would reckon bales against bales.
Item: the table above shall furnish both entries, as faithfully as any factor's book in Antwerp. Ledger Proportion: 1.38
